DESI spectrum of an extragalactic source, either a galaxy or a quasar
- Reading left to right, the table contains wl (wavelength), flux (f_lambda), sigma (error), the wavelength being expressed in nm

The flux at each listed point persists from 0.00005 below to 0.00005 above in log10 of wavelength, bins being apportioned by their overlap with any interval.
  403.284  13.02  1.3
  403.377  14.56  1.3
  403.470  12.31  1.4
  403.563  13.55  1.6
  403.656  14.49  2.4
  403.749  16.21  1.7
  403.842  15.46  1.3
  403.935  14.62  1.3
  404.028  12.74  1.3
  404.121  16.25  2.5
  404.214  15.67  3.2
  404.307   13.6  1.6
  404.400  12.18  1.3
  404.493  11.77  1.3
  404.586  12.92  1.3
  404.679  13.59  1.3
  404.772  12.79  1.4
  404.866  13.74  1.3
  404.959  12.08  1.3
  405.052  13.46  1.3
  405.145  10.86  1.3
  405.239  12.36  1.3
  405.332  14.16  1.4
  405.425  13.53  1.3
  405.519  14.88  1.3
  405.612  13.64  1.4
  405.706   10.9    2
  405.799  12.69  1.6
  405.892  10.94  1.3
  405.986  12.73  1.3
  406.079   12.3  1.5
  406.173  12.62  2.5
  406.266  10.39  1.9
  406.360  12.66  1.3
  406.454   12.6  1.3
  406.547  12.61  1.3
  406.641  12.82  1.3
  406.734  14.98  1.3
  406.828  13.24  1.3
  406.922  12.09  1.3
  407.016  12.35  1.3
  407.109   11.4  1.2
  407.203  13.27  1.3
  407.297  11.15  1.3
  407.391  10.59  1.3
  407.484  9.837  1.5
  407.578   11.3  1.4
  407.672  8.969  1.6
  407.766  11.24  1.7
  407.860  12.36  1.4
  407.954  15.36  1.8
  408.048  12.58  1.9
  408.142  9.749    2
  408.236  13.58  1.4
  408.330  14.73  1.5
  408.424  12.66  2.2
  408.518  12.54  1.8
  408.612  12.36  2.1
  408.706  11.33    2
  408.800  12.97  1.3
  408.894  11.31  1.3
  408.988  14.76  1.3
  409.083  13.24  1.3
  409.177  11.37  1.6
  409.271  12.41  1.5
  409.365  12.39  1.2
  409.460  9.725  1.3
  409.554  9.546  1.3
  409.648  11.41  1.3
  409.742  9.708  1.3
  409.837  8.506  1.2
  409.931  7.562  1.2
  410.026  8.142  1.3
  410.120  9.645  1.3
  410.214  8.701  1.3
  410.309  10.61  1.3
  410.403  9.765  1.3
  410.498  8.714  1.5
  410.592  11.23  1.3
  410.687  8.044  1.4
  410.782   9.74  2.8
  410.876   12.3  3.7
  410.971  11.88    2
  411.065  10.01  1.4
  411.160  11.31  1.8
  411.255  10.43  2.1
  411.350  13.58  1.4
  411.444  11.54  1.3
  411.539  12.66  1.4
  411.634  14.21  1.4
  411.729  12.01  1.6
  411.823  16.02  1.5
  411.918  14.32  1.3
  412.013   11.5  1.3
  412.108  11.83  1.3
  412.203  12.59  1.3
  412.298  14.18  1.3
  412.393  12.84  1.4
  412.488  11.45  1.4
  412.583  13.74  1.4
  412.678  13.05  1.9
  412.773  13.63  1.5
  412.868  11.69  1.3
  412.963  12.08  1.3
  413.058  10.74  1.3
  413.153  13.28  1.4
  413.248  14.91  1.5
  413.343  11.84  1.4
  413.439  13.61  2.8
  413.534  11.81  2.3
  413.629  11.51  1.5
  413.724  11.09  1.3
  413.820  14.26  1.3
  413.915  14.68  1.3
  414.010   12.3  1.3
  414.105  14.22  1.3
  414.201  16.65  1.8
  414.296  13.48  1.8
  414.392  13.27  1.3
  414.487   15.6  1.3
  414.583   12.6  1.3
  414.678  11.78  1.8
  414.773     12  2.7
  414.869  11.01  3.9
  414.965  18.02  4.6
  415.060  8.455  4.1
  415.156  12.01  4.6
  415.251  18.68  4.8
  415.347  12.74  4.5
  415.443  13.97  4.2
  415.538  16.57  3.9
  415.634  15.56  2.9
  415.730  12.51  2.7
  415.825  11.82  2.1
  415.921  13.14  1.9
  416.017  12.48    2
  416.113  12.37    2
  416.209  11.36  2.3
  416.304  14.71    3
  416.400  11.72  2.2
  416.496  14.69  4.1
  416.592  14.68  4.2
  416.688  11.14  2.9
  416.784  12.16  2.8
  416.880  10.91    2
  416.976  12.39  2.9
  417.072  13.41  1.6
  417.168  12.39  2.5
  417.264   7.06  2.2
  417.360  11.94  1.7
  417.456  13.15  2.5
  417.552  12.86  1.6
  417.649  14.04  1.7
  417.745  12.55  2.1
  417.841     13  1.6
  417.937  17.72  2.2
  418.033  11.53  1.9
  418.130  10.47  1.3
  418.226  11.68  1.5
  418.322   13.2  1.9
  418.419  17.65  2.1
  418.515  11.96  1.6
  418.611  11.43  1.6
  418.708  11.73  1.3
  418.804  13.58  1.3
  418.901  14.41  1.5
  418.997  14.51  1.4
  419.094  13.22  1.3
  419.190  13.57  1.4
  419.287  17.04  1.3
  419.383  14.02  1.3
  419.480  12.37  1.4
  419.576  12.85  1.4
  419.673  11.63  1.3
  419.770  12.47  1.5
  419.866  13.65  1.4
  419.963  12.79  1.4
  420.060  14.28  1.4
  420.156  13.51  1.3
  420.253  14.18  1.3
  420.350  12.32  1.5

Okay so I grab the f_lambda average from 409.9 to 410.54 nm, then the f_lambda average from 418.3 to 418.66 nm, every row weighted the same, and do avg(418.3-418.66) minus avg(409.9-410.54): 4.5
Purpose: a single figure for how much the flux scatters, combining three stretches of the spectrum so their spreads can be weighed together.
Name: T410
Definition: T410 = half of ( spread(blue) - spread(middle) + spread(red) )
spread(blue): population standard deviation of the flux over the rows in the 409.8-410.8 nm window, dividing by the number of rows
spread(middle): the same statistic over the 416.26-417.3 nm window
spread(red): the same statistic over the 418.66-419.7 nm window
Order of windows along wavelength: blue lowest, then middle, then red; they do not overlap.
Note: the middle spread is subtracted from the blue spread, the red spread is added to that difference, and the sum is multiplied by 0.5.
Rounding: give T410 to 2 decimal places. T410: 0.21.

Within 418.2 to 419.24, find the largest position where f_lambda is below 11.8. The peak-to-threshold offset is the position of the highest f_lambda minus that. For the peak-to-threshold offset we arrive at -0.29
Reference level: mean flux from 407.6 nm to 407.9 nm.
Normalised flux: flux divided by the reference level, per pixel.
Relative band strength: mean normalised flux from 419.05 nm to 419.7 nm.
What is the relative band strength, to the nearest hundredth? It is 1.25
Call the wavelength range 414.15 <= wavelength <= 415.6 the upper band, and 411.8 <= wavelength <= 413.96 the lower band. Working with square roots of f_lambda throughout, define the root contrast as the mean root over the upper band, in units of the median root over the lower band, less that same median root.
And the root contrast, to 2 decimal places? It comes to -2.55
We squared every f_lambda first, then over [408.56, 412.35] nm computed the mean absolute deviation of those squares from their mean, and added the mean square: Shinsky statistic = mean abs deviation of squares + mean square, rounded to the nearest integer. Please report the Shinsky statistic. 168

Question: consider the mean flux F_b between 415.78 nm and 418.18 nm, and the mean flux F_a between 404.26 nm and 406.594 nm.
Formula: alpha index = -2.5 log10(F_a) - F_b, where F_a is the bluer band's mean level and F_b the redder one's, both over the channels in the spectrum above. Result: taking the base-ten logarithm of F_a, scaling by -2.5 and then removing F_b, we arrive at -15.3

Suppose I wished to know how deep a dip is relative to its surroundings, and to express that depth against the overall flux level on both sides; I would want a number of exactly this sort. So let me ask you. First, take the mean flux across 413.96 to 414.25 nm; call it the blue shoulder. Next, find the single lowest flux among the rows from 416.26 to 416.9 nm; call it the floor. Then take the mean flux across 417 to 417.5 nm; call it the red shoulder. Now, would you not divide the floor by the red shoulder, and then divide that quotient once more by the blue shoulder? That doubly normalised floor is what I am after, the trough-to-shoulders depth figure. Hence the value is 0.065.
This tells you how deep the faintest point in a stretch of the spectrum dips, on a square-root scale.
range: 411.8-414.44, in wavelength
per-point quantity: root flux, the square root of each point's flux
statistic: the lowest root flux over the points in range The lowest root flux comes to 3.28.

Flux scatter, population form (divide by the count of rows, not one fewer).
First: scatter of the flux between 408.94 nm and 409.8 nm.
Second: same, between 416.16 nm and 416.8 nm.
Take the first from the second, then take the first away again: -1.8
